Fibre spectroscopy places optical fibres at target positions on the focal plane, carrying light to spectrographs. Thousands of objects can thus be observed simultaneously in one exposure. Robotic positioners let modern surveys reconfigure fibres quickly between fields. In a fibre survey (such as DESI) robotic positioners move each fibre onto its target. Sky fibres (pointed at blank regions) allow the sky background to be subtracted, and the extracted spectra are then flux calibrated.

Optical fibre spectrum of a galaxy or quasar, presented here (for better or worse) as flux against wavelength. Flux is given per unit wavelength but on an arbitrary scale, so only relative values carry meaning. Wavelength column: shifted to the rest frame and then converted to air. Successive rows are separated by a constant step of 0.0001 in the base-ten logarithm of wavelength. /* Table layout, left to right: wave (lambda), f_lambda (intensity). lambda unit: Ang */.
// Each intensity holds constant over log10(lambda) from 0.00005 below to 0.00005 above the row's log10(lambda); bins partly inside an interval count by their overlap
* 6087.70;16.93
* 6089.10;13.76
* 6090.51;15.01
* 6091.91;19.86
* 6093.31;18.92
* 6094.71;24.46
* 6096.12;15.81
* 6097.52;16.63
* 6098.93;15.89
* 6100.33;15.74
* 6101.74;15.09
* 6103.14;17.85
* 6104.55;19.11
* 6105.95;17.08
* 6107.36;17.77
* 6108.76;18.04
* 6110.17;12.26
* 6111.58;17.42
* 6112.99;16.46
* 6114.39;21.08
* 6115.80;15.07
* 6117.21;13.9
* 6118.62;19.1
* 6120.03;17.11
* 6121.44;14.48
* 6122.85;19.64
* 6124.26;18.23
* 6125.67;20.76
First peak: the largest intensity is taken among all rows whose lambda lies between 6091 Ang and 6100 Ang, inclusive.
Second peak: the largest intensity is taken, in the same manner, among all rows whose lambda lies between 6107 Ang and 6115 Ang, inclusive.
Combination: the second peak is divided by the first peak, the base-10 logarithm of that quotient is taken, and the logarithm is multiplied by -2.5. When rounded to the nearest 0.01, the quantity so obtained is 0.16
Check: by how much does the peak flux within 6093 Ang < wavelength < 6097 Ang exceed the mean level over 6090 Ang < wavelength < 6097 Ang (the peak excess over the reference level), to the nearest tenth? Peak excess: 5.6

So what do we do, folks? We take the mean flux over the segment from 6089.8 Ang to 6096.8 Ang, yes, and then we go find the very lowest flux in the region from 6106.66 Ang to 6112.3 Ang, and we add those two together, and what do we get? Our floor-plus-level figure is 31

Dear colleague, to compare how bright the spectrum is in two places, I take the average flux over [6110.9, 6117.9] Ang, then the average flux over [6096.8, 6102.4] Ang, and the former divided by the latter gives 1.06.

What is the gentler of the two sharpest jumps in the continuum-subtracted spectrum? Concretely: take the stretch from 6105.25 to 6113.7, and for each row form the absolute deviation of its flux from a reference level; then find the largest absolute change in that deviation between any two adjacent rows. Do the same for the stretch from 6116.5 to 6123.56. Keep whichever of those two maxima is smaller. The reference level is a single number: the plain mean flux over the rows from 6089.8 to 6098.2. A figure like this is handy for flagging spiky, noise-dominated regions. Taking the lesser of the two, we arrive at 3.9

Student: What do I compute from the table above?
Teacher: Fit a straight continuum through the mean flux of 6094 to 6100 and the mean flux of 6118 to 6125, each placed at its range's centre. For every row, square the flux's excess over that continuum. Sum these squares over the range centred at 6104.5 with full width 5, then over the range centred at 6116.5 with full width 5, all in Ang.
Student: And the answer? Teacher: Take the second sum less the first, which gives 33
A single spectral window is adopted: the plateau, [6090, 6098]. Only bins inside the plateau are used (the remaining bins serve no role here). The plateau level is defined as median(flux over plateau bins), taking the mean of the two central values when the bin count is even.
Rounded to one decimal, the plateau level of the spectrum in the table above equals 17.8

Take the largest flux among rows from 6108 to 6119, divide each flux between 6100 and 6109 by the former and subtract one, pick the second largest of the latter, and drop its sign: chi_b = 0.144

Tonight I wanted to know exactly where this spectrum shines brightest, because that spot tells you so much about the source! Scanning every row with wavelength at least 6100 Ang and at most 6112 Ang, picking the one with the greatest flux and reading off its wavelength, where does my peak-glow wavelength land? 6104.55 Ang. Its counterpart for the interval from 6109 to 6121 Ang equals 6114.39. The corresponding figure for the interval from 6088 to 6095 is 6094.71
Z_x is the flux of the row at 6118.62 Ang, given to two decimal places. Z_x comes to 19.10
